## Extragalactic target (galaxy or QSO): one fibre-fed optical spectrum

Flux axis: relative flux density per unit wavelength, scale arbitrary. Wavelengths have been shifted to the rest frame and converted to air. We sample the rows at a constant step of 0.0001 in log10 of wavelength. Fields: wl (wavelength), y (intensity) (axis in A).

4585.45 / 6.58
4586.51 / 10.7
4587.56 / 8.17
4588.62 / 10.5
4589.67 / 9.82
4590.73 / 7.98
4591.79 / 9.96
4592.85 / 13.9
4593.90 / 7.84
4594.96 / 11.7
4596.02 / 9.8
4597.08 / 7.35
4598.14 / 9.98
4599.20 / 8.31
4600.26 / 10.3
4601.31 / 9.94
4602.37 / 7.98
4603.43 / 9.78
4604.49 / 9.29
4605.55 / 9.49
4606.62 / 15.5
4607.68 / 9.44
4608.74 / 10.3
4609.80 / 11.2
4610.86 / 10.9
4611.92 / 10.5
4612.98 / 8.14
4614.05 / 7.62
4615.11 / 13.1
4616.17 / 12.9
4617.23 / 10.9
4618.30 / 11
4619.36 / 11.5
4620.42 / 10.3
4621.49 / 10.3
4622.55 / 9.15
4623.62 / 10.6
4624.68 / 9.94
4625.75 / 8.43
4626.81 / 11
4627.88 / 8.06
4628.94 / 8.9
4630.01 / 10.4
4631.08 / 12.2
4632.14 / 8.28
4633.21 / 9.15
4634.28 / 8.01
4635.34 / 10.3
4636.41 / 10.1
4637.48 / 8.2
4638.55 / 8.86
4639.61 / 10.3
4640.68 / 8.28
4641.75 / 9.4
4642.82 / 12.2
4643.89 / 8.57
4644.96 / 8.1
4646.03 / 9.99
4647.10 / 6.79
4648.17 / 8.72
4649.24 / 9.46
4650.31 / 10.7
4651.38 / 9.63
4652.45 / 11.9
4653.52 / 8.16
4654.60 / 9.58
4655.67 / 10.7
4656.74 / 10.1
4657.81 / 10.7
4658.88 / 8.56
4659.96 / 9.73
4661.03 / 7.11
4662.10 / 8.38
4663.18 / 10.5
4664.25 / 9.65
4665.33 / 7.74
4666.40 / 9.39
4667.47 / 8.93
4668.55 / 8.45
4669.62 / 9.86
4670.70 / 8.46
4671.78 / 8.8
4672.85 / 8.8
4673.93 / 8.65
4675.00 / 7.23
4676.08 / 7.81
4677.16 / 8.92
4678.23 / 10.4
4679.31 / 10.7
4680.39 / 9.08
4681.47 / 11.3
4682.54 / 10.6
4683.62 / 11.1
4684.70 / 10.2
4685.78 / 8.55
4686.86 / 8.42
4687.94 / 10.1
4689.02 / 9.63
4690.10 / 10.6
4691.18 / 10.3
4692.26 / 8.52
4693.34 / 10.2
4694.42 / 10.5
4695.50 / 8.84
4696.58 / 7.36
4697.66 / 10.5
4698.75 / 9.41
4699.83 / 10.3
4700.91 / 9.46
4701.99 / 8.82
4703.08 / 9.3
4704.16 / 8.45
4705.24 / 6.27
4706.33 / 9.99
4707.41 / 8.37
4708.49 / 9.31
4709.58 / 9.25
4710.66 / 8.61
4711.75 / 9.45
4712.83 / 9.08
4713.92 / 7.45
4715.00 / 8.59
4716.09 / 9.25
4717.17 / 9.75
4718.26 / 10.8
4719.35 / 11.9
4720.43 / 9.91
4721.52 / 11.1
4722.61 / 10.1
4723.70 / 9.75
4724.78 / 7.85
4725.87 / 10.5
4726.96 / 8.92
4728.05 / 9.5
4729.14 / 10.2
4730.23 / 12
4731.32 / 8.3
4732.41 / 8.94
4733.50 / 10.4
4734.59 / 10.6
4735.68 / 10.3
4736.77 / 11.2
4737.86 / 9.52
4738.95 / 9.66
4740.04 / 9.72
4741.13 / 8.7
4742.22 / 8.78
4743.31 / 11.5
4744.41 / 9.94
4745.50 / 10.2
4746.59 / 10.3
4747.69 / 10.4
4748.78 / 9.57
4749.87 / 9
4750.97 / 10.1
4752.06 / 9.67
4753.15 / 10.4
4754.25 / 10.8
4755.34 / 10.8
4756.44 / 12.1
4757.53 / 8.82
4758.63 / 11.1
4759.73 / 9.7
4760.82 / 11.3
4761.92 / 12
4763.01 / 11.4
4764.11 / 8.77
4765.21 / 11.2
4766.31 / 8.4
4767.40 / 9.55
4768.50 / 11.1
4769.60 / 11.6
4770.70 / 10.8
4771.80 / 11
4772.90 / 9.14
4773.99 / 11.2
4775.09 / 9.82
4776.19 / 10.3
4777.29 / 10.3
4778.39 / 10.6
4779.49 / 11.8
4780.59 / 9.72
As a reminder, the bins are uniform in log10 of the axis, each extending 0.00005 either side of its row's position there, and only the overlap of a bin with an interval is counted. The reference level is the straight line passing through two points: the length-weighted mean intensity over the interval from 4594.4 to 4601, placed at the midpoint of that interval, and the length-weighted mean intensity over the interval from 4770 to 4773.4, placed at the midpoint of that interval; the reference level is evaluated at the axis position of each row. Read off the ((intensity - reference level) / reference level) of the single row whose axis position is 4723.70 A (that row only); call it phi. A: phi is -0.04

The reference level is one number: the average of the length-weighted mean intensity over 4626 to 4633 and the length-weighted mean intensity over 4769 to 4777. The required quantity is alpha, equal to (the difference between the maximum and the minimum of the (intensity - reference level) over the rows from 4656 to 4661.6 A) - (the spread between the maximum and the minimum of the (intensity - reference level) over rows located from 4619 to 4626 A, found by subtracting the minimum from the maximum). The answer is 0.5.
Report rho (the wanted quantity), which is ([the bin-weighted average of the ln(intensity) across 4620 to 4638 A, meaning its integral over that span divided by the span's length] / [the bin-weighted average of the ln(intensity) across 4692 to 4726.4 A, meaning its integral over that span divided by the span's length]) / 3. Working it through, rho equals 0.34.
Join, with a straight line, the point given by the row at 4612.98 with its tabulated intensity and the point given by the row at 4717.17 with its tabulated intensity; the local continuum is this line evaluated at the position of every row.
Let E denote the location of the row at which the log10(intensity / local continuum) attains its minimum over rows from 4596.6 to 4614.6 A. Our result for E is 4597.08 A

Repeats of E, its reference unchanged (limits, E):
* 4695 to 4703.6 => 4696.58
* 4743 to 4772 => 4766.31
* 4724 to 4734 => 4724.78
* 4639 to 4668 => 4647.10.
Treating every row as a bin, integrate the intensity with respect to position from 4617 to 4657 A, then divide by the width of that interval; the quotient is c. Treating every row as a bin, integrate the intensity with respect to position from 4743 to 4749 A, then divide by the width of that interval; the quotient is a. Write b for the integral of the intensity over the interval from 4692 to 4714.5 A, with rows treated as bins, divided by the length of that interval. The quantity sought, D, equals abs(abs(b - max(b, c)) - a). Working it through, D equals 9.7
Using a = 10.3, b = 9.0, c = 9.7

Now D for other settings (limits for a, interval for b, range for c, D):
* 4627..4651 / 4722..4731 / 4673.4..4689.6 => 9.3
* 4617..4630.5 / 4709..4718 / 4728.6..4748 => 9.0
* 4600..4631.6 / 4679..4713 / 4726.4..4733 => 10.1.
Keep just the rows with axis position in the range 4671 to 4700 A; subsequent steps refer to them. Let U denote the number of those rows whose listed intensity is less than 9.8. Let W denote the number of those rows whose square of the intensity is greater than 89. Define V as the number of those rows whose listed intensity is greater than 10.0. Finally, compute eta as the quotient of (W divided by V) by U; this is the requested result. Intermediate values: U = 14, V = 13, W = 14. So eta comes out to 0.077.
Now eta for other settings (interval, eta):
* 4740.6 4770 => 0.131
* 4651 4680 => 0.090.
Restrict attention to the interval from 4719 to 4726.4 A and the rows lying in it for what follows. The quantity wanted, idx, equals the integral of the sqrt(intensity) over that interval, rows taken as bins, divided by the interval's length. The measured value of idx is 3.18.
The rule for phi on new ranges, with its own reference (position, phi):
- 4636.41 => 0.04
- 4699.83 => 0.03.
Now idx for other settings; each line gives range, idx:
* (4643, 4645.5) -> 2.97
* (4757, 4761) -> 3.18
